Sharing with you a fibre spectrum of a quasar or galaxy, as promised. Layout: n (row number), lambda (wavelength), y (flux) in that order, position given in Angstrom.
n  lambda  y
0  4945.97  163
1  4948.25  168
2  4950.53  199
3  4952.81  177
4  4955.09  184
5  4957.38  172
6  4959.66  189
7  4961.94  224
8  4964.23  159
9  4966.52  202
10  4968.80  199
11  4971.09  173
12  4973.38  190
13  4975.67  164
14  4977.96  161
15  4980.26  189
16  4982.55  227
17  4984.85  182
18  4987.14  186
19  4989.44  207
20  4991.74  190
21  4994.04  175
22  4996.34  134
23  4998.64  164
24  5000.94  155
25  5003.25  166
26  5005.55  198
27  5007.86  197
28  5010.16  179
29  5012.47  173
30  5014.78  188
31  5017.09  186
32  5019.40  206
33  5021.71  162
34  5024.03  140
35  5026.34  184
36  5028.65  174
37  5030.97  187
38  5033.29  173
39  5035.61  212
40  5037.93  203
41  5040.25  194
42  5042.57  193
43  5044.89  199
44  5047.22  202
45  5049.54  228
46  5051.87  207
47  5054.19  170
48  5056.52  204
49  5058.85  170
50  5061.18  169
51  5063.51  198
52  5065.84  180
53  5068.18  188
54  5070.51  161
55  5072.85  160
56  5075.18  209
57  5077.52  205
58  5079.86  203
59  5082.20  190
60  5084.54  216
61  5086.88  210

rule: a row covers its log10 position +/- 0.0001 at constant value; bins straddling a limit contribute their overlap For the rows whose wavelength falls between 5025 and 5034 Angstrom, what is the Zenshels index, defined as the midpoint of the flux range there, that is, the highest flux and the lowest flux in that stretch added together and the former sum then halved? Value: 180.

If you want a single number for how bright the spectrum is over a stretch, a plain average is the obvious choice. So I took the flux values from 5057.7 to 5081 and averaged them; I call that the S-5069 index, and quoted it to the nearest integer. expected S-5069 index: 184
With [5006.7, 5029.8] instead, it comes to 179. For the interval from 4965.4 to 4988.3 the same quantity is 187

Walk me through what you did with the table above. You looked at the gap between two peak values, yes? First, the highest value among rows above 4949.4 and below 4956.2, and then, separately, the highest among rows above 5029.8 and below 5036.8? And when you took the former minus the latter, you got -13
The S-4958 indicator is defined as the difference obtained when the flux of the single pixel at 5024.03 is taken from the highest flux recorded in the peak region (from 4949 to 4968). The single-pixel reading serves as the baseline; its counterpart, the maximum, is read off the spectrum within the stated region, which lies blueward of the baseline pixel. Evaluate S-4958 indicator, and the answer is 84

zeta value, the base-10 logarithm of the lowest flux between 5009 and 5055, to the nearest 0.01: 2.15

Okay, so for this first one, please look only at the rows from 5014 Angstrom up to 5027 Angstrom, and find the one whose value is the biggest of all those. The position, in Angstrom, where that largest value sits 5019.40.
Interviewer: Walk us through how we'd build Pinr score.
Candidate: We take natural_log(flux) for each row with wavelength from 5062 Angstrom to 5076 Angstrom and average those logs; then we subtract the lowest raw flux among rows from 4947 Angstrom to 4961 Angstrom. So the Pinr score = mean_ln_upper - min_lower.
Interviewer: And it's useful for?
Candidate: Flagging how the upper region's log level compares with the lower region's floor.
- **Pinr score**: -163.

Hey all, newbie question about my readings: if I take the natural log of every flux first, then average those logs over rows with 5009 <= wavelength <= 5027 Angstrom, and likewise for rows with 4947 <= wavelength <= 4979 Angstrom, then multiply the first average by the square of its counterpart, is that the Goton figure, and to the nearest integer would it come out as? 140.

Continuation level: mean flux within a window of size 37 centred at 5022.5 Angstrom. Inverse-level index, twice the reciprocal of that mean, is 0.0108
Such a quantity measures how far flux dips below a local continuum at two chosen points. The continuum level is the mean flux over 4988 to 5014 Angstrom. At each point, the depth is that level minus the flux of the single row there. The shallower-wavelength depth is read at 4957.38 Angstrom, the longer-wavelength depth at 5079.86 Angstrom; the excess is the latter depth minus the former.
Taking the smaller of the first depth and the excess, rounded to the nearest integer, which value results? -31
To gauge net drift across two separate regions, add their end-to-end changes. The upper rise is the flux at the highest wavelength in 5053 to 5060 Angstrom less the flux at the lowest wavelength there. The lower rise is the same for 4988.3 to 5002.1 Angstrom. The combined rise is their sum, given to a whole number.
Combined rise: -52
